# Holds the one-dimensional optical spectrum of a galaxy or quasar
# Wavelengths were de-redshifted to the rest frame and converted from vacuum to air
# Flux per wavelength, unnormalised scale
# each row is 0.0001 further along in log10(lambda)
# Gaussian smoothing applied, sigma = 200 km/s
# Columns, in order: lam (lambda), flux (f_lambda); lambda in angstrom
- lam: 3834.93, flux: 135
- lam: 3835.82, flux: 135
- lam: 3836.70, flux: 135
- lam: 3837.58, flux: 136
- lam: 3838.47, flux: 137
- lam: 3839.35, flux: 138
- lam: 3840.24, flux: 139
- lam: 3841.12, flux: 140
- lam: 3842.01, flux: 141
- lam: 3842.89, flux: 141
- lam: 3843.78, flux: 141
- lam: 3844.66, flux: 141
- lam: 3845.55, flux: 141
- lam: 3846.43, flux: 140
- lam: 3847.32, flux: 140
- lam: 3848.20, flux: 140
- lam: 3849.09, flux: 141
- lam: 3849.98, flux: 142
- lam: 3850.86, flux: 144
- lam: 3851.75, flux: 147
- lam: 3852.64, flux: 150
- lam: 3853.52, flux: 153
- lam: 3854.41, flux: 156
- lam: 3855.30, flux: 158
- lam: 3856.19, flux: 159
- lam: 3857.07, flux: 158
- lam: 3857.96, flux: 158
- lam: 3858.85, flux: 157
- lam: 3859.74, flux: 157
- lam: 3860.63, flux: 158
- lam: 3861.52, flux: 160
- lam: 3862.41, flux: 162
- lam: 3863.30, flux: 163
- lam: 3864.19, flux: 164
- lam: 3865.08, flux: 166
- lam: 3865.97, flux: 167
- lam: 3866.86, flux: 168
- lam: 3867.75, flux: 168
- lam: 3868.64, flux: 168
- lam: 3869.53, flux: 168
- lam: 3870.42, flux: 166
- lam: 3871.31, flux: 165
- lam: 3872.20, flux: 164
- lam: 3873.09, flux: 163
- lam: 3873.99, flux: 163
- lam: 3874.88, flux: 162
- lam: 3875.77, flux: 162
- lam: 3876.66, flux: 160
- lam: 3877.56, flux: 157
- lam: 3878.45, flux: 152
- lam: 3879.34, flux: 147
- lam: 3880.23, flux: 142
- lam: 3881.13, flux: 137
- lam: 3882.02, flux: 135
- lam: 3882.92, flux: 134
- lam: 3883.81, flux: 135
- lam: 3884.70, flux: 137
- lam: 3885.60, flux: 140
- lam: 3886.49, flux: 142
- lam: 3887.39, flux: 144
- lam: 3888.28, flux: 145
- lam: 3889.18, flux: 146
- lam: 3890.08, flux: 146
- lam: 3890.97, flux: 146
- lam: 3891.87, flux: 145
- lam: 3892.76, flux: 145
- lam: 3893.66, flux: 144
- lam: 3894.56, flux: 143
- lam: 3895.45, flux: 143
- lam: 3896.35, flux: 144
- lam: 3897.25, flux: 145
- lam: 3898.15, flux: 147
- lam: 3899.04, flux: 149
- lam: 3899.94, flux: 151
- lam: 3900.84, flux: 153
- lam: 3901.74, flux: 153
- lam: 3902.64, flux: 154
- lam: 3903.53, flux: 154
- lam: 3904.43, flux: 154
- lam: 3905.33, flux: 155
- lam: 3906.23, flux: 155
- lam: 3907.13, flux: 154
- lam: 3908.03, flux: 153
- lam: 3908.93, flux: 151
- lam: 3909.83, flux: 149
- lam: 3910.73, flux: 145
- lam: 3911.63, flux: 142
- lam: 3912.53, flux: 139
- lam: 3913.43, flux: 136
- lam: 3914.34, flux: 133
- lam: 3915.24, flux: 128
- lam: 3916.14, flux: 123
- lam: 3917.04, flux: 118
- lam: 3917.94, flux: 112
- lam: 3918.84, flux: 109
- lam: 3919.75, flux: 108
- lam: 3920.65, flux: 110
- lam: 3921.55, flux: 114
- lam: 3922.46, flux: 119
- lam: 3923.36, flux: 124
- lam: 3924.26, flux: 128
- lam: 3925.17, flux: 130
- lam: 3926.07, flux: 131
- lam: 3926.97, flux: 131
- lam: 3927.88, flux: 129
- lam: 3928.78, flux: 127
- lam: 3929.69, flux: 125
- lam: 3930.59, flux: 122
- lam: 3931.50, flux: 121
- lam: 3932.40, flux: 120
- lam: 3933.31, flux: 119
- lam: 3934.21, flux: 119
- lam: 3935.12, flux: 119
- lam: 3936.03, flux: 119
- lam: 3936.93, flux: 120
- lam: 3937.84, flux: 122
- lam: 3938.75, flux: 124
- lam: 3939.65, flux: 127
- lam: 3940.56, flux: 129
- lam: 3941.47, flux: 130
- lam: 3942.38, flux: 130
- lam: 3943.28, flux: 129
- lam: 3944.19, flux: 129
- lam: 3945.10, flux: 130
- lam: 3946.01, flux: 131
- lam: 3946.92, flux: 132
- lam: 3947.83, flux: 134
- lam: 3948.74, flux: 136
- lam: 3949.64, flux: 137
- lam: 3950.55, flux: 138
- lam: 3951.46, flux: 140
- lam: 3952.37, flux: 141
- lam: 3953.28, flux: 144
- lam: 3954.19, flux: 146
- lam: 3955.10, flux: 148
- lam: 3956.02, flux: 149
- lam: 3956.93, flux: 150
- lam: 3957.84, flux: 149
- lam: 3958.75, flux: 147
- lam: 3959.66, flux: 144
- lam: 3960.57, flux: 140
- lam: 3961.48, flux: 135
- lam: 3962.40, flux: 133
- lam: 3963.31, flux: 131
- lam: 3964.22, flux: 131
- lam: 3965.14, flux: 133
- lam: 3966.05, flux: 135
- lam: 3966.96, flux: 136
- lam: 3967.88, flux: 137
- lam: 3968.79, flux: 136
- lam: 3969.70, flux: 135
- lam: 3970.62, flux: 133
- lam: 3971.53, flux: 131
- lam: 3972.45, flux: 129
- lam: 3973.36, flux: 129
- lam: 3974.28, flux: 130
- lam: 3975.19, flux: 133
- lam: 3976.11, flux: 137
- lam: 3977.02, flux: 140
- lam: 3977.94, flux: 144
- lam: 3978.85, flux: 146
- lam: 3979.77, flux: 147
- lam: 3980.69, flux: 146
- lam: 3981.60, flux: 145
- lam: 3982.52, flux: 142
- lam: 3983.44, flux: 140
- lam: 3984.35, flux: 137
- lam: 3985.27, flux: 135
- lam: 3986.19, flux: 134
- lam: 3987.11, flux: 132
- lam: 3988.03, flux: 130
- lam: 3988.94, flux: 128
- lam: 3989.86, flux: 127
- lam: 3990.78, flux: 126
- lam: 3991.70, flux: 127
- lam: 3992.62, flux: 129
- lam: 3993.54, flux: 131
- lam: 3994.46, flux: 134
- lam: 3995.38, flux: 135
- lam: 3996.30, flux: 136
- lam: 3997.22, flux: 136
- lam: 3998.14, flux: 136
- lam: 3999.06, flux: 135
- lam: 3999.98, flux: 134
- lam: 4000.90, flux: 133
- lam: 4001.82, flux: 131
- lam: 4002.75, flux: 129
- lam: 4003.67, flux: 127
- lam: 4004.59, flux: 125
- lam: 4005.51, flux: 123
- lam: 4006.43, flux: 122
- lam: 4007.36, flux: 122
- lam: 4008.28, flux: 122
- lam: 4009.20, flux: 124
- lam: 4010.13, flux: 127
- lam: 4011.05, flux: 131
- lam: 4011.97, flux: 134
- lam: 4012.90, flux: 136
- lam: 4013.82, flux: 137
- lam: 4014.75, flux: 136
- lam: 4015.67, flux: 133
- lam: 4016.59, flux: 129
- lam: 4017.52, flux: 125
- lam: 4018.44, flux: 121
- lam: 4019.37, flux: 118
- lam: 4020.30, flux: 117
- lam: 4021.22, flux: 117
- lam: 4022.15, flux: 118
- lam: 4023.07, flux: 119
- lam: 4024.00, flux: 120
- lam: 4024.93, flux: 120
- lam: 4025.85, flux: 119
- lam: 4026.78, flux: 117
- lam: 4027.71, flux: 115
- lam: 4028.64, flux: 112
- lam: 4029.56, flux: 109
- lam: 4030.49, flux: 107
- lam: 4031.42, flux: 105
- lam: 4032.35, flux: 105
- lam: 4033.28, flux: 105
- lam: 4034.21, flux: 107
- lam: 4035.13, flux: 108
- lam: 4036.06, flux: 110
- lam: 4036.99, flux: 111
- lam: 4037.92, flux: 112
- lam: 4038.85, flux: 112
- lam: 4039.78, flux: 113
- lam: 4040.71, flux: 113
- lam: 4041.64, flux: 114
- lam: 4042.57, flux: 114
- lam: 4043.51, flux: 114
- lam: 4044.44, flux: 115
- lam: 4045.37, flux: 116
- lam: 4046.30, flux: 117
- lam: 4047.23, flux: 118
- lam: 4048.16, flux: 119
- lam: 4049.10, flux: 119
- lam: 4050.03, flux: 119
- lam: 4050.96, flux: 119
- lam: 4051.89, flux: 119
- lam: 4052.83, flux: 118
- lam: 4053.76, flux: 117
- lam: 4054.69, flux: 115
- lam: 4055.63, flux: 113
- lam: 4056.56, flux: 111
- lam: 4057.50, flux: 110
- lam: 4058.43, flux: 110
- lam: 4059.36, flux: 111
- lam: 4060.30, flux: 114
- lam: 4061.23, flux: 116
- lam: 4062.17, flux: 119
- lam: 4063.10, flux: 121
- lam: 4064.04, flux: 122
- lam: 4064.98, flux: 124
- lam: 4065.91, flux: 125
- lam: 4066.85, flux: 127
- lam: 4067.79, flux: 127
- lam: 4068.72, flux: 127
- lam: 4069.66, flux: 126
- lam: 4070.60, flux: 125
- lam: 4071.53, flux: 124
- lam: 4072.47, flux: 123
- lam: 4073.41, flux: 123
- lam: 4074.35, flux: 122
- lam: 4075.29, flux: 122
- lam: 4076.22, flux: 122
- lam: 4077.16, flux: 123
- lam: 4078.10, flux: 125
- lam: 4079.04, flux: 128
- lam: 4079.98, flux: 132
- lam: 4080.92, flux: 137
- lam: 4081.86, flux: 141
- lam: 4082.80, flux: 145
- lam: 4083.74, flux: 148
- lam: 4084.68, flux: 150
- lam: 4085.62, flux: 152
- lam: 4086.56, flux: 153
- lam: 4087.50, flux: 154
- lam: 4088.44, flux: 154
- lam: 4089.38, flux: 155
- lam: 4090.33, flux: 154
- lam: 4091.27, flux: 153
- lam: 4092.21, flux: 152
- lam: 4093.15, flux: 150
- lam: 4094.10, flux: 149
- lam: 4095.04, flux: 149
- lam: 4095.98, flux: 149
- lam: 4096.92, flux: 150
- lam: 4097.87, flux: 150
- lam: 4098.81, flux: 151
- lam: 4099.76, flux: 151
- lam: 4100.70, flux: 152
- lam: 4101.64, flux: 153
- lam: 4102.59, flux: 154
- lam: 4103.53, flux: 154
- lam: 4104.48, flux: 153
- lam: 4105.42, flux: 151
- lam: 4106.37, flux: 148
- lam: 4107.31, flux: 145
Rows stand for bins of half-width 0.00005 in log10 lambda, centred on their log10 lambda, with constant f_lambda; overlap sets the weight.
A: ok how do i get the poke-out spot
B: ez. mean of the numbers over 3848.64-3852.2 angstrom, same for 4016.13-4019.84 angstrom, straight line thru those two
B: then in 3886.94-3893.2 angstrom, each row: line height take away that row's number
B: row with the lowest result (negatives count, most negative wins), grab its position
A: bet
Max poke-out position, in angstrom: 3890.97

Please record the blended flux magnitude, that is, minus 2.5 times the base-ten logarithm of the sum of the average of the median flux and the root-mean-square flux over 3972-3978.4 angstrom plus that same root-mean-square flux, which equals -6.07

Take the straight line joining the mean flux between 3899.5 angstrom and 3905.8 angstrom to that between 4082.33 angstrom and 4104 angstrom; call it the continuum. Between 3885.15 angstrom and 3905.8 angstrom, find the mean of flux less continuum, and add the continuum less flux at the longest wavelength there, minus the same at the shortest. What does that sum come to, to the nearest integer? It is -21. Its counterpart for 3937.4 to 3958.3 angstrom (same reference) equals -44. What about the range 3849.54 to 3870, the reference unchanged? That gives -21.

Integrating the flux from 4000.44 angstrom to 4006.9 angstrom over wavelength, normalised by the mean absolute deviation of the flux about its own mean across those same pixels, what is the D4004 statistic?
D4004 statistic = 248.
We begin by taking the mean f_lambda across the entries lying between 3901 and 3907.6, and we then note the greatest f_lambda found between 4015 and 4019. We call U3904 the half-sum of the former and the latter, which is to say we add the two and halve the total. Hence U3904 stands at 144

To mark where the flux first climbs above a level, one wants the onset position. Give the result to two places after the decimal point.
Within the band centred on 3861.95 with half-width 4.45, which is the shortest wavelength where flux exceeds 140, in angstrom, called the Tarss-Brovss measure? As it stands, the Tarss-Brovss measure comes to 3857.96 angstrom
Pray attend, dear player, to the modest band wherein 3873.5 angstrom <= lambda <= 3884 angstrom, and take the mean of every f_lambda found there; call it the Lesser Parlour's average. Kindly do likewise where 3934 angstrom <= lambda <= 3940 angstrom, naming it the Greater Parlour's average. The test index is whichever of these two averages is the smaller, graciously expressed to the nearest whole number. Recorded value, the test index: 121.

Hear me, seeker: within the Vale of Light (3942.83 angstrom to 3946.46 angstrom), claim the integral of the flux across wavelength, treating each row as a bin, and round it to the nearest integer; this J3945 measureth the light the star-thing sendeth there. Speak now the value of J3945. 471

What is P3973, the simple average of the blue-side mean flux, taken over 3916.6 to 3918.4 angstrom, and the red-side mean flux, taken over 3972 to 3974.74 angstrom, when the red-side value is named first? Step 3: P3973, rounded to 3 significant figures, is 122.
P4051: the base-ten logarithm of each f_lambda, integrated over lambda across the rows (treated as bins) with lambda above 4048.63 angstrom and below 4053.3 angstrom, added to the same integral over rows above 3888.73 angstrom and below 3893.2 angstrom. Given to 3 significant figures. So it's 19.4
